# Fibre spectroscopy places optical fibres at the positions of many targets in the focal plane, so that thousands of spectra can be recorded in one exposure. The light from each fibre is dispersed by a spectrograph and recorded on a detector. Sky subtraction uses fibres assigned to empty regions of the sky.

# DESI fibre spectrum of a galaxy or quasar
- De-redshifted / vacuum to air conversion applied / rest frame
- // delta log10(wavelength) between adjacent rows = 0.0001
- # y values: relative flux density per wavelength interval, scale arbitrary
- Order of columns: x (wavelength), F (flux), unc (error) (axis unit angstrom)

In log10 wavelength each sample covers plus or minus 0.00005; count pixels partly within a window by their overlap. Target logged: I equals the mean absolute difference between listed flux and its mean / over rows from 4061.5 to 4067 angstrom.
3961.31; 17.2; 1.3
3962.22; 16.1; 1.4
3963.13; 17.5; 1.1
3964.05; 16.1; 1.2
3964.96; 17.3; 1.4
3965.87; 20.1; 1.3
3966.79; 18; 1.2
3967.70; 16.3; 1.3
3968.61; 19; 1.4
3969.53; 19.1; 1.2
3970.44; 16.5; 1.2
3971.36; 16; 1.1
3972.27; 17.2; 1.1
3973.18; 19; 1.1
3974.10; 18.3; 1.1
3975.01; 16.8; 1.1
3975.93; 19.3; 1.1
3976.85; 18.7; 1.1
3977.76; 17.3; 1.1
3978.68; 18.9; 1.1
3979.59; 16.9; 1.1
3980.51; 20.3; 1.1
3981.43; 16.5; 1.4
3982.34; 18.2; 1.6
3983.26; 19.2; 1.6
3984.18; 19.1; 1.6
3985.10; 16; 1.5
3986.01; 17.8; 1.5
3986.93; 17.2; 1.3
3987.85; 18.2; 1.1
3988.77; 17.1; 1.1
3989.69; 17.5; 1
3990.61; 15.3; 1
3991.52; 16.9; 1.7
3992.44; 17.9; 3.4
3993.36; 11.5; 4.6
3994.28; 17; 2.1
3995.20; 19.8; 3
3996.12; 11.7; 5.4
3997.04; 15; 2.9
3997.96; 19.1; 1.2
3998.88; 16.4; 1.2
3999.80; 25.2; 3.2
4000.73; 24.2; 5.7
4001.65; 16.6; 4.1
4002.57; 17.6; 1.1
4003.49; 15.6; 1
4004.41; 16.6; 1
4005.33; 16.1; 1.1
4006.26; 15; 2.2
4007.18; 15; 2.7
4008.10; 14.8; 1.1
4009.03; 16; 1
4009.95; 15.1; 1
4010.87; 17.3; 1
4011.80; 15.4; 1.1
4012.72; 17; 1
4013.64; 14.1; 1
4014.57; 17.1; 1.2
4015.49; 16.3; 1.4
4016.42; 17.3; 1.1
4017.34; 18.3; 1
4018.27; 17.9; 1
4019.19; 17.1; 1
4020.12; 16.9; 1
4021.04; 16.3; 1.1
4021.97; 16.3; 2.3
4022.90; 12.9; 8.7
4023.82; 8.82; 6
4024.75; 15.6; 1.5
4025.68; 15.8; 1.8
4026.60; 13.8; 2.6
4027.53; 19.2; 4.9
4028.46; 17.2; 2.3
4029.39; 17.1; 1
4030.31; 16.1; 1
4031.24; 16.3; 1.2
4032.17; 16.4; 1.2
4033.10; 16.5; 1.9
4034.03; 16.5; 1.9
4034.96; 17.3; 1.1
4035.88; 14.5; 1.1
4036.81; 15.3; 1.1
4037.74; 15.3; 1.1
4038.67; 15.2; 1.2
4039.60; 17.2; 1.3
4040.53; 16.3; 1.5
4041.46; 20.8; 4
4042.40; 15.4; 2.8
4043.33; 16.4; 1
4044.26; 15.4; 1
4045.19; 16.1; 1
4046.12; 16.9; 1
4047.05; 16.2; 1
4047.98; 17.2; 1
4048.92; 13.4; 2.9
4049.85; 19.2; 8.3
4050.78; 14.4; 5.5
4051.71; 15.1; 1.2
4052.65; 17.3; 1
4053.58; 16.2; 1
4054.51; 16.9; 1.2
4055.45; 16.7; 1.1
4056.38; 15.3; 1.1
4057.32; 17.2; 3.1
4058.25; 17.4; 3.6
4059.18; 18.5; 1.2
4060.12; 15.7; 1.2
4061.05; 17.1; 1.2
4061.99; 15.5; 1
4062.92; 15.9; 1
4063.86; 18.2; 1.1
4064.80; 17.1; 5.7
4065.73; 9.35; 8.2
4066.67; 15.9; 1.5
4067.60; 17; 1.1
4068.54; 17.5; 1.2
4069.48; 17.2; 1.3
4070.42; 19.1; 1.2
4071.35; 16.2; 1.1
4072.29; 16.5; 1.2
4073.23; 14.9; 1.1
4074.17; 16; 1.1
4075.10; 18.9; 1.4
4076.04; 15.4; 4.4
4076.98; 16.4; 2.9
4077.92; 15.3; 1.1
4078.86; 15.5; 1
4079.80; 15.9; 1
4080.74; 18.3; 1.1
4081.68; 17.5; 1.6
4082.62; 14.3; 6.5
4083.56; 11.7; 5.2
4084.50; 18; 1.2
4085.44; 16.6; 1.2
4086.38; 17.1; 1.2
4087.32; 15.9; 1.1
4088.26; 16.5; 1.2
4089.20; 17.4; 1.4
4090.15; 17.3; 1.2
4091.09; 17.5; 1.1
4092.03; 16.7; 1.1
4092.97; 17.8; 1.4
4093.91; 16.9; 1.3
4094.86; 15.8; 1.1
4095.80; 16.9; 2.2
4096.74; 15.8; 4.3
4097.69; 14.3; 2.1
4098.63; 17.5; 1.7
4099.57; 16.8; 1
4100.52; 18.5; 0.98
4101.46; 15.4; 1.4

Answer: 1.99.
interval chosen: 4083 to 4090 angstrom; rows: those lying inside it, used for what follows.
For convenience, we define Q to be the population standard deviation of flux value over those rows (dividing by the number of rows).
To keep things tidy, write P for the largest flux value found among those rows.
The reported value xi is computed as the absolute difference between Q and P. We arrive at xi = 16.1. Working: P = 18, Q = 1.93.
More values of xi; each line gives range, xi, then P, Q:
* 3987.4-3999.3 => 17.4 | 19.8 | 2.42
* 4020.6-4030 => 16.5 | 19.2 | 2.73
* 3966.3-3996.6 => 18.4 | 20.3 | 1.89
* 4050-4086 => 17.3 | 19.1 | 1.81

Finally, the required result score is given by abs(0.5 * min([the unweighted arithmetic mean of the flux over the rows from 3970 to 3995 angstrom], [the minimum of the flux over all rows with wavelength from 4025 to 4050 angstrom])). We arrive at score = 6.7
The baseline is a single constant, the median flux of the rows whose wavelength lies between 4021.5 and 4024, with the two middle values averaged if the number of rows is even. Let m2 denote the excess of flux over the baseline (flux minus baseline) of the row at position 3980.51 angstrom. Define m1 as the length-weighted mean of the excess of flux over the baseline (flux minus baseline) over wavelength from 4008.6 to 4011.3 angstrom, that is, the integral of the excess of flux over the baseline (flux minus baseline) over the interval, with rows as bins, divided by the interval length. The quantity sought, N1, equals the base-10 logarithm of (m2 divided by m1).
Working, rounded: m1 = 3.2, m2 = 7.40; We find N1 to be 0.36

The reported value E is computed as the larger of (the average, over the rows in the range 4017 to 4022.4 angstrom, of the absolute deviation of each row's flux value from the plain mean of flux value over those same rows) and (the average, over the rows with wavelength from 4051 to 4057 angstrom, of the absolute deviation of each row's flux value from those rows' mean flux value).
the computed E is 0.7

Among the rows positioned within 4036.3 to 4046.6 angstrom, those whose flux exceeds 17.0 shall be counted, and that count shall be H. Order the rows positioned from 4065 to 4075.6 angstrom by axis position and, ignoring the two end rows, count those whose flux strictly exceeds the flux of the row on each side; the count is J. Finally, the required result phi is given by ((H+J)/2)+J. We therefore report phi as 5.5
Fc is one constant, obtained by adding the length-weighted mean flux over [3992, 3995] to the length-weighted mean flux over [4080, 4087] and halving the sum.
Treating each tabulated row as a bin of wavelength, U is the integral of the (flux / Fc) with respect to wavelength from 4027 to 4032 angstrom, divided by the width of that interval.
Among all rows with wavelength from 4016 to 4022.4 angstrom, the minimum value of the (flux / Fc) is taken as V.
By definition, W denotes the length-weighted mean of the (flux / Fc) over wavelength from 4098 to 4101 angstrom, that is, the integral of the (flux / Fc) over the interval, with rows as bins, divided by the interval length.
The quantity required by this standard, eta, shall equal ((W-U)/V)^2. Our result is 0.001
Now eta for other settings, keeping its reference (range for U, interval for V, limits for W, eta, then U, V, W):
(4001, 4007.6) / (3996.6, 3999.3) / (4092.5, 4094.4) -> 0.004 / 1.02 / 0.94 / 1.08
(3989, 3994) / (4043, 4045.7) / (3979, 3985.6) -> 0.019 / 1.00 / 0.96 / 1.13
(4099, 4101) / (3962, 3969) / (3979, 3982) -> 0.000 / 1.10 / 1.01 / 1.12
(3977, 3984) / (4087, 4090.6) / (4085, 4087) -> 0.008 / 1.14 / 0.99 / 1.05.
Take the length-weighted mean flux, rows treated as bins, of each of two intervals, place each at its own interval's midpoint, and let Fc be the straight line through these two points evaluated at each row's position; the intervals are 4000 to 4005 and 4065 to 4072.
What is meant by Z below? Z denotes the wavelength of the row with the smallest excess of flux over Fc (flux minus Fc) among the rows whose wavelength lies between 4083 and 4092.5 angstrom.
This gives 4083.56 angstrom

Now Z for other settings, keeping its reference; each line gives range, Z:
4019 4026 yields 4023.82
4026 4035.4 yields 4026.60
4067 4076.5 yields 4073.23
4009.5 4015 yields 4013.64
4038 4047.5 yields 4038.67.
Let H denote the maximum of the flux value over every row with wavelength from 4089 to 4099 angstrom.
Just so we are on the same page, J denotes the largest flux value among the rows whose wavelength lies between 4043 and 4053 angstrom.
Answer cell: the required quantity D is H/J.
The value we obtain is 0.93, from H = 17.8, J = 19.2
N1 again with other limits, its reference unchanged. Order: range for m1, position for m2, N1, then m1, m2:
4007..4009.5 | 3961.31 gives 0.25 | 2.4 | 4.30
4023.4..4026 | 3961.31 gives 0.98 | 0.5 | 4.30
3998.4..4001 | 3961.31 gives -0.31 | 8.8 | 4.30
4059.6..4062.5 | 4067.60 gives 0.10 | 3.2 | 4.10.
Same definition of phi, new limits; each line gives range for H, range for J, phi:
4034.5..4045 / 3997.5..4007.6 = 6.0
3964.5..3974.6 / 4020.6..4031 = 7.0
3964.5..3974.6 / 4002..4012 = 8.5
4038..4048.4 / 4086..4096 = 6.0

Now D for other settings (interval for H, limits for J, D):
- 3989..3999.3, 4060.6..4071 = 1.04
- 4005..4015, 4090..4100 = 0.97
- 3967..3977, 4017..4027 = 1.05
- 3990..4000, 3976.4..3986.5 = 1.24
